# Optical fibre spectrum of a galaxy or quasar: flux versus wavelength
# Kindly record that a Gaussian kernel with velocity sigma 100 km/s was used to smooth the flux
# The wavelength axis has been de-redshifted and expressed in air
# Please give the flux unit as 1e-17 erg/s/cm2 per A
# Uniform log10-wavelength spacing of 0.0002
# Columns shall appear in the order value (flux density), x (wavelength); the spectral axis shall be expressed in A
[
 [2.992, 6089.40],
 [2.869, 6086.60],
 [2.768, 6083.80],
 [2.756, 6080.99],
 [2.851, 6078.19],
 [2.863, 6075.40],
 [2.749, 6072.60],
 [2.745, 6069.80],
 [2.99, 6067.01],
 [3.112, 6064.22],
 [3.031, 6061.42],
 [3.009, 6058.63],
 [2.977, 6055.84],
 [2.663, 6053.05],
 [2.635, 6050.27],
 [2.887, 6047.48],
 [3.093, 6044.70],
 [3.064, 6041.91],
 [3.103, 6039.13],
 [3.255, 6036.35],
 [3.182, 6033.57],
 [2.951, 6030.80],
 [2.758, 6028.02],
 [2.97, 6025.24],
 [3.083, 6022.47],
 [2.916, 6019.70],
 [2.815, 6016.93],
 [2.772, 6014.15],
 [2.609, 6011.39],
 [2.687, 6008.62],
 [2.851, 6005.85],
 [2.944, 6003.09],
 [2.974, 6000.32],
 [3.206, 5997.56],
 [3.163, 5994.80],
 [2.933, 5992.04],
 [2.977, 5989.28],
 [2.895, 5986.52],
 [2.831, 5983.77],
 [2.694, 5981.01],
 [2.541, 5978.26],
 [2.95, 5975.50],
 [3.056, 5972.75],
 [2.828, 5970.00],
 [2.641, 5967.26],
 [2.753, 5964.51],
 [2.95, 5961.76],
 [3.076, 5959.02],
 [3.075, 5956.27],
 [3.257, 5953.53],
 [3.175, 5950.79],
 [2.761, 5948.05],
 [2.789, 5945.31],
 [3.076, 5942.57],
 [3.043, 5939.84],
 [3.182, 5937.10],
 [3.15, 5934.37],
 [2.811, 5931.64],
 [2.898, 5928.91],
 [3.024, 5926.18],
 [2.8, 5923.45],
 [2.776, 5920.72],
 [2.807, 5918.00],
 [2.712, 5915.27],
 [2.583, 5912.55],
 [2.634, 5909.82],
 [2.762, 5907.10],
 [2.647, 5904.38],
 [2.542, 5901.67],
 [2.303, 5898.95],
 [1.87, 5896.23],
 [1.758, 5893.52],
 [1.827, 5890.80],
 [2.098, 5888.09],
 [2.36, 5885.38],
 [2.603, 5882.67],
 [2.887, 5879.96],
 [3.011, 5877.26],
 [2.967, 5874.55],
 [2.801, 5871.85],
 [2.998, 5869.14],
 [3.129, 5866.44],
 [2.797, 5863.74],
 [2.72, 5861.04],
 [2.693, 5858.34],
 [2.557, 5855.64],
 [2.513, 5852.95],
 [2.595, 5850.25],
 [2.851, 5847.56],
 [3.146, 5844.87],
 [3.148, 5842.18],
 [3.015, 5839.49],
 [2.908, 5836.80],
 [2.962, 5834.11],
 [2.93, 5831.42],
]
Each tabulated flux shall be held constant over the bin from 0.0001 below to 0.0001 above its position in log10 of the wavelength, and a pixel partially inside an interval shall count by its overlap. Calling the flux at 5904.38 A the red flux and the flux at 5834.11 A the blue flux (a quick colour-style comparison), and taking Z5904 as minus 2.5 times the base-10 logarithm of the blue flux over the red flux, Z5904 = -0.12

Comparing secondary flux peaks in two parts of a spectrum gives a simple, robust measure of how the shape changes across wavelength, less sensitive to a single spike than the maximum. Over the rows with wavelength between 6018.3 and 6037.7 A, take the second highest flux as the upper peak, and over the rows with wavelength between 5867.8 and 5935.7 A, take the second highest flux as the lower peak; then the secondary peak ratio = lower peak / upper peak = 0.95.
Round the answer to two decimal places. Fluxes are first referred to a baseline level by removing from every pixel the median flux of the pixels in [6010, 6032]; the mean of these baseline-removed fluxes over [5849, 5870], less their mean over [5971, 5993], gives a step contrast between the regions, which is -0.11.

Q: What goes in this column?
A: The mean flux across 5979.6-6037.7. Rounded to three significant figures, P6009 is 2.93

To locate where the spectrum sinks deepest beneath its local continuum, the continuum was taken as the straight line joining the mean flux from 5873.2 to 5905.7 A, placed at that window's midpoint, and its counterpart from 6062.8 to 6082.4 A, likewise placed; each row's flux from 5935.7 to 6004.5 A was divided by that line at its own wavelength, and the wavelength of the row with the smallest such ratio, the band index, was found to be 5978.26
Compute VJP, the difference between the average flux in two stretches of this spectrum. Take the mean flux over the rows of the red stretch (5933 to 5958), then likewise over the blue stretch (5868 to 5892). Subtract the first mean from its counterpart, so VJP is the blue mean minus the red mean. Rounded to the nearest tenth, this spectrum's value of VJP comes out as -0.4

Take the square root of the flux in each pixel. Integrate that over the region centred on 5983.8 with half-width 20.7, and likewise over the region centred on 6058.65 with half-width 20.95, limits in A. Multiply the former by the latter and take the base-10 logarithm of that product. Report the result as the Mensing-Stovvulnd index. 3.70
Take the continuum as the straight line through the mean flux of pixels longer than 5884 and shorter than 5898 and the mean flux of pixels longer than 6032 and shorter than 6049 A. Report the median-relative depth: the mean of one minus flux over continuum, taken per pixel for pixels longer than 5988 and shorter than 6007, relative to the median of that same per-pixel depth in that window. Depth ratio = 1.2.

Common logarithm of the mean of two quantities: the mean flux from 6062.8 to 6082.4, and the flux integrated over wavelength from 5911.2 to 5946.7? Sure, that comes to 1.72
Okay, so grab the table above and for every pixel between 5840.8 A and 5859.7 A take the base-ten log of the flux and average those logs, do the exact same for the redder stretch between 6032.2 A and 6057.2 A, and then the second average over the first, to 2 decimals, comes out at 1.07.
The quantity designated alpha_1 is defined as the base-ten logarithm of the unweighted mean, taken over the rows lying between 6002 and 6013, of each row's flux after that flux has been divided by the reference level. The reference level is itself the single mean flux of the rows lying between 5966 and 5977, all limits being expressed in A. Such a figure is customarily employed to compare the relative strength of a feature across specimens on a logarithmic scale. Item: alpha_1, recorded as -0.015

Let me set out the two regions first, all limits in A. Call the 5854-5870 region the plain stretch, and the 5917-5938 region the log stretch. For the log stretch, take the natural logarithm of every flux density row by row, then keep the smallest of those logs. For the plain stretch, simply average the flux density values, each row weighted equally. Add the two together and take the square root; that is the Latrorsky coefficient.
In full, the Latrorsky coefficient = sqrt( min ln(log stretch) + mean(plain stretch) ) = 1.96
